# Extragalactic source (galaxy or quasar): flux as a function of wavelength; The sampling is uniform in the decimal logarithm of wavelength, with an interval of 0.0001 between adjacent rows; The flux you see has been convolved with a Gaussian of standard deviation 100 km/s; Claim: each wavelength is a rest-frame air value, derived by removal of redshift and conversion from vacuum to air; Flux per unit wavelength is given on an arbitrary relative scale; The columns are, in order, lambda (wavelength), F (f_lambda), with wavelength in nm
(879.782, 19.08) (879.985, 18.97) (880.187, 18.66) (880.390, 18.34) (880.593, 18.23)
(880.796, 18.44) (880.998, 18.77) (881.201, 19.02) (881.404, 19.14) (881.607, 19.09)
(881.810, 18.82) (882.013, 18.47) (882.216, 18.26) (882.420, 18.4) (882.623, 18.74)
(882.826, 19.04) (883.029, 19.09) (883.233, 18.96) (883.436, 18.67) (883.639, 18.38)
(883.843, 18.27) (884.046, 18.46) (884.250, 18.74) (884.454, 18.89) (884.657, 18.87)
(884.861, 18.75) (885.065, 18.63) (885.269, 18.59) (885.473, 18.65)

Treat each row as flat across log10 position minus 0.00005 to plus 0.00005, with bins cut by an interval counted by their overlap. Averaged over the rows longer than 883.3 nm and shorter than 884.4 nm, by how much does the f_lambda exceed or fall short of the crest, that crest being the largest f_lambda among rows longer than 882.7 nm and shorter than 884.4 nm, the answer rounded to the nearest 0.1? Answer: -0.6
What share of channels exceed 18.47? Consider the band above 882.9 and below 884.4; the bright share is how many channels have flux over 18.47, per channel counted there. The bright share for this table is 0.571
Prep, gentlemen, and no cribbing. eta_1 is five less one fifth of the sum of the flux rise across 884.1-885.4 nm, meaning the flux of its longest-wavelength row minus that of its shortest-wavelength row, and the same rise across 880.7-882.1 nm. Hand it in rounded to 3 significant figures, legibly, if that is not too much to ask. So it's 5.02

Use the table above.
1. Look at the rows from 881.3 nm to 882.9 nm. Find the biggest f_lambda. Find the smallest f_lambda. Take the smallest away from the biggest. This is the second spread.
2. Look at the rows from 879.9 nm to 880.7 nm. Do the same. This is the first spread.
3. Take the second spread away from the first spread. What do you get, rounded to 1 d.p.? -0.1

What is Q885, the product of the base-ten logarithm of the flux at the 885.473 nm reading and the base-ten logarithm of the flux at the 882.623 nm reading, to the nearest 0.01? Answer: 1.62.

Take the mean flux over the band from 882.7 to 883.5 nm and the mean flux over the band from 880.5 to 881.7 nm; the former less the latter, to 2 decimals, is 0.16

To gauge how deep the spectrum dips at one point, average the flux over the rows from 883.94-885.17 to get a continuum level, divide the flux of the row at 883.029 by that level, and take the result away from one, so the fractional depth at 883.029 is -0.020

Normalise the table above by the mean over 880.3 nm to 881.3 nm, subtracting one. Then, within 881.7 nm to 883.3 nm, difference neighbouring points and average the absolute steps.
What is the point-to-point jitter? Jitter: 0.0117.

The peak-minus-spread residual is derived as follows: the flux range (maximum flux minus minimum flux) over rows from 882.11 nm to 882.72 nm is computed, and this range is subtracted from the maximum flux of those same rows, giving 18.3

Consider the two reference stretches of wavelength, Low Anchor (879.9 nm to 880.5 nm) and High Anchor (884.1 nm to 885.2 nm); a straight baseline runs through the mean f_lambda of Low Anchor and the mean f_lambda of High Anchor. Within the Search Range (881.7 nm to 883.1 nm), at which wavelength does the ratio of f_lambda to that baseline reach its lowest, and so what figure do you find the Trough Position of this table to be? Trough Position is 882.216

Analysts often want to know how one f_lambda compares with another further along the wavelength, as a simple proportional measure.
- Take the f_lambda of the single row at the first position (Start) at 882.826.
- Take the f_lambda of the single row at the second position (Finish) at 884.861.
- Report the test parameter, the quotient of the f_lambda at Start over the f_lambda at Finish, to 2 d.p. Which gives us 1.02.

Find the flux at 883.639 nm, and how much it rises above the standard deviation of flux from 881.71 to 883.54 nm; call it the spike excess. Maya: 18.1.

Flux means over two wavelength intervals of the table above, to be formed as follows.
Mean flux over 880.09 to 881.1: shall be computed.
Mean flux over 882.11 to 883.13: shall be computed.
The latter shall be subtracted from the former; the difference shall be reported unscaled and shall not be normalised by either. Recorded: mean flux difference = -0.22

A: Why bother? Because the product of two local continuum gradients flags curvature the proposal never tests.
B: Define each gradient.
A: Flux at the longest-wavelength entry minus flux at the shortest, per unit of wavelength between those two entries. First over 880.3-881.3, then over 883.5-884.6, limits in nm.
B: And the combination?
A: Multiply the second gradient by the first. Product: 0.52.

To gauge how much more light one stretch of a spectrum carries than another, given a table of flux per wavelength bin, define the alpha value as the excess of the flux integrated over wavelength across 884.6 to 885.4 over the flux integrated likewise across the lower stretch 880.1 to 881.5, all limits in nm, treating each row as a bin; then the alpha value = -11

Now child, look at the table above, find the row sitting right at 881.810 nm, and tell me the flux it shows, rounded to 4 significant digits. 18.82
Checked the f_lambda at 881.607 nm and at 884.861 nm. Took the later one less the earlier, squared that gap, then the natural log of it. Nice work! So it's -2.2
